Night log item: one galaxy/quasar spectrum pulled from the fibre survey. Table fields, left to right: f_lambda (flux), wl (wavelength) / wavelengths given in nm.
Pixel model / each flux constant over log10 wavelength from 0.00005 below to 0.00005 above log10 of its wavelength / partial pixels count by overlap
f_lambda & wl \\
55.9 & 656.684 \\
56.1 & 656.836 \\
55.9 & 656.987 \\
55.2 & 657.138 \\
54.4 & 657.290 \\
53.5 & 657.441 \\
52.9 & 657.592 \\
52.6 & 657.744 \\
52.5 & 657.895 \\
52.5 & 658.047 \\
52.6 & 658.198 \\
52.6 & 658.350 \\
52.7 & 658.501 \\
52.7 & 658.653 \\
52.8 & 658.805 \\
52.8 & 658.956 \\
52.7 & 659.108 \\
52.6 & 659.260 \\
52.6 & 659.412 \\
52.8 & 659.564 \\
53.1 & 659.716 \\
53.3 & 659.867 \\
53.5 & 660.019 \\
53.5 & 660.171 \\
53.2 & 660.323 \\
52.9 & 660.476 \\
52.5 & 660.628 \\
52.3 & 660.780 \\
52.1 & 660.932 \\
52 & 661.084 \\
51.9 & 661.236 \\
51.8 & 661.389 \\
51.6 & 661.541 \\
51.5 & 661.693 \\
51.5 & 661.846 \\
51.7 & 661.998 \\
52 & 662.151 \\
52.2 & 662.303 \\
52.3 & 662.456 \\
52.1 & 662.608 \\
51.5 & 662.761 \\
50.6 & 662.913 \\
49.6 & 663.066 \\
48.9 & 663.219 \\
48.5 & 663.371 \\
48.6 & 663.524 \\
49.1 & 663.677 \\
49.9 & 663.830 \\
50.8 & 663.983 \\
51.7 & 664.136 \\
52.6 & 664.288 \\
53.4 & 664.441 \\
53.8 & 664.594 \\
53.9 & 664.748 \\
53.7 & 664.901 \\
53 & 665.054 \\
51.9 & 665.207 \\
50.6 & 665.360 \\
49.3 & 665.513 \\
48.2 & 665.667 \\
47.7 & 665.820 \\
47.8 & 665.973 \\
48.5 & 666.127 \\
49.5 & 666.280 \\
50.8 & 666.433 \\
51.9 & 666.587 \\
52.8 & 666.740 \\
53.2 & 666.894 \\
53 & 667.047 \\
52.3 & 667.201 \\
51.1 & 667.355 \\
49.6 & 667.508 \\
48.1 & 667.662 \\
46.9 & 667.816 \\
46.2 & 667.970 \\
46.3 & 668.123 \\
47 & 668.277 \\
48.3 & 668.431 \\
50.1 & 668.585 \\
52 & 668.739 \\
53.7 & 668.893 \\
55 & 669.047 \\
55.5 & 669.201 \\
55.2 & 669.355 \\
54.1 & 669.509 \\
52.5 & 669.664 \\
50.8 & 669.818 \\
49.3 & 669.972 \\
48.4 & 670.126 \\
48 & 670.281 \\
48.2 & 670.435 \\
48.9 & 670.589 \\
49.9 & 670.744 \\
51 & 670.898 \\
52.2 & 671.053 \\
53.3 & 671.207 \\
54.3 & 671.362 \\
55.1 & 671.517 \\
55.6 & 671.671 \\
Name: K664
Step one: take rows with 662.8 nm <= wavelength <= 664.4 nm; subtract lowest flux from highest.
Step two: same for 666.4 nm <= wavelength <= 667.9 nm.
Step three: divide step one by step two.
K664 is 0.7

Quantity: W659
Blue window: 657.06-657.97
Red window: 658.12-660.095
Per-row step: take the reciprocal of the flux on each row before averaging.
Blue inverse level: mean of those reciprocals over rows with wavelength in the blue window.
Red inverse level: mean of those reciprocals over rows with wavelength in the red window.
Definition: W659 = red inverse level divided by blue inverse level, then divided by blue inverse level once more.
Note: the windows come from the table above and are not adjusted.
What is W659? 54.2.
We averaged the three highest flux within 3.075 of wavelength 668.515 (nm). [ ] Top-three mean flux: 55.3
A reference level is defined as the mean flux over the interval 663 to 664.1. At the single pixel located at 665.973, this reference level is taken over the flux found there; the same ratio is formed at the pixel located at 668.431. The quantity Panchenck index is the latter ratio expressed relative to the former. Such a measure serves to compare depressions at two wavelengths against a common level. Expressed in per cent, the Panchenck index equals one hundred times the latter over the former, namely 99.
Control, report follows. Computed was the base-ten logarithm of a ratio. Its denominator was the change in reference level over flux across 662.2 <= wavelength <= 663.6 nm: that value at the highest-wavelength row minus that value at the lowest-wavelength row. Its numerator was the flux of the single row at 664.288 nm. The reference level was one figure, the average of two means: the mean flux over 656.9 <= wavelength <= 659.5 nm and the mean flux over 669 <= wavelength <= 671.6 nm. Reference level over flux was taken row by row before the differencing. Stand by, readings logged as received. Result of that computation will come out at 2.8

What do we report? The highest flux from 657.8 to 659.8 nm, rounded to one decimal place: 53.1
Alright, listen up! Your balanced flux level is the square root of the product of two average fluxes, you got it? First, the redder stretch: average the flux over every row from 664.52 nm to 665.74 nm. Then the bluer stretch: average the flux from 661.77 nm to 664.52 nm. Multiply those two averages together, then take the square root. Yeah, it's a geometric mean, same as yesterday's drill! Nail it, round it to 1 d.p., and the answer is 51.4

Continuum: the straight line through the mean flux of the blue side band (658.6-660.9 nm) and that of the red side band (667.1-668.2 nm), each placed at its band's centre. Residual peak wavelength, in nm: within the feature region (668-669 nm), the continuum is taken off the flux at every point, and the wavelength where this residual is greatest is 668.893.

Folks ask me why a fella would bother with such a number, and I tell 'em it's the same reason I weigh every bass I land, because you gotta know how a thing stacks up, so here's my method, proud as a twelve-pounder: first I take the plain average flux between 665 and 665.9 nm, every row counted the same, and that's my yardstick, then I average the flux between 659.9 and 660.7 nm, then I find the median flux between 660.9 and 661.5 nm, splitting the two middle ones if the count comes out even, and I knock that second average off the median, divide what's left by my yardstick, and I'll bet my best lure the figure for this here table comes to -0.02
